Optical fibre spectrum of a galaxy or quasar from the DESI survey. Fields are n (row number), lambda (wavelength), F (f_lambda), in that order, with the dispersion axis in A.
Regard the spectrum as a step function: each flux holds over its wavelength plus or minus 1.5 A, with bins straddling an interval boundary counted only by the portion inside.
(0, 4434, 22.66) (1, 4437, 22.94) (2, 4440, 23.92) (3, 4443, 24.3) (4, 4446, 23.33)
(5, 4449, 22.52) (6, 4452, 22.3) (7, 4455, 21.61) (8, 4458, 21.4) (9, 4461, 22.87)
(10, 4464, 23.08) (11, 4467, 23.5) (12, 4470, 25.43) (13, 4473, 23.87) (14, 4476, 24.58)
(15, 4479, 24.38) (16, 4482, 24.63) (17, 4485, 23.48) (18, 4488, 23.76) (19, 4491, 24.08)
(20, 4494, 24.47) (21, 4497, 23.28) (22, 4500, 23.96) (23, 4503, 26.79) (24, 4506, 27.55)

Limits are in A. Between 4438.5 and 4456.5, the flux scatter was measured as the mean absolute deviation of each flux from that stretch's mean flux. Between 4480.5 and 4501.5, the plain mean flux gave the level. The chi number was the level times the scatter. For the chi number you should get 20.4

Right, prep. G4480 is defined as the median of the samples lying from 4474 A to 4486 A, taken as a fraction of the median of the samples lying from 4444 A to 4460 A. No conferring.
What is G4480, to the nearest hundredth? 1.10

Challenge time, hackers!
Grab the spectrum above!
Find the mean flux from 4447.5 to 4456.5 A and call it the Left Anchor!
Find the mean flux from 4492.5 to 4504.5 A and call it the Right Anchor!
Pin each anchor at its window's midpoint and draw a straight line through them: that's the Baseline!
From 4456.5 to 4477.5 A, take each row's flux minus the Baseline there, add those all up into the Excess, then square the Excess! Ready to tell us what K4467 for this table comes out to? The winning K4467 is 17.0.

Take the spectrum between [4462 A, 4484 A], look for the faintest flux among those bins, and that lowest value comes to 23.08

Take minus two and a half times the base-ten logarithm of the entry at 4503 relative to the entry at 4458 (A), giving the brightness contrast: -0.24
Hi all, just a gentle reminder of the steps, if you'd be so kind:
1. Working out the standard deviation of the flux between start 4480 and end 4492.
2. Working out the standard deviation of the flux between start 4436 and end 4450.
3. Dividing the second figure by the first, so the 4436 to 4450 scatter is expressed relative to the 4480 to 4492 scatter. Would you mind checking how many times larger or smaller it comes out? 1.5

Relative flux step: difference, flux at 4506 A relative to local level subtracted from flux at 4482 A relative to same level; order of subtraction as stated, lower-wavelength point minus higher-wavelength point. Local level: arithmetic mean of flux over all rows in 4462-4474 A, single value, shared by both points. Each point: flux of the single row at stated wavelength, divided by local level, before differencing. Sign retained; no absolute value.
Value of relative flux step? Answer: -0.12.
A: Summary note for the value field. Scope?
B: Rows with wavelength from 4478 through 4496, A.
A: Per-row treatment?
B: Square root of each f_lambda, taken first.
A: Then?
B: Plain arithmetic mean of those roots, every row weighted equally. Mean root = 4.91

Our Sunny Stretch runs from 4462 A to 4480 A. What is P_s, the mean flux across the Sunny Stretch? 24.1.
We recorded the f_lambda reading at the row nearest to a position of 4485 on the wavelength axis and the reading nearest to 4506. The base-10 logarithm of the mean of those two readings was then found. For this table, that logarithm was 1.407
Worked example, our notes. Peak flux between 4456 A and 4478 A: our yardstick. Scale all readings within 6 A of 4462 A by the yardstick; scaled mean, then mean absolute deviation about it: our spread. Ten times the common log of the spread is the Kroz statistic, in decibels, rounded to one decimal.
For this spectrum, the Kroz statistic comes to -15.9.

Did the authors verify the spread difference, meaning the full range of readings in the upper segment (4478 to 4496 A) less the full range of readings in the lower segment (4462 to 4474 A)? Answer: -1.2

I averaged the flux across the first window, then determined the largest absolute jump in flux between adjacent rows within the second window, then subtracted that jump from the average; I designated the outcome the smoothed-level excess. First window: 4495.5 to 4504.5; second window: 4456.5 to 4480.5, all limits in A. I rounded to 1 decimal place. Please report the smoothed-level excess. 22.7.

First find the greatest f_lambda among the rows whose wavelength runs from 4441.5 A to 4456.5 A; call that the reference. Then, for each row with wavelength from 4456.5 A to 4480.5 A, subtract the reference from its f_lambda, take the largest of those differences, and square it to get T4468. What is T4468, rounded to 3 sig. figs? 1.28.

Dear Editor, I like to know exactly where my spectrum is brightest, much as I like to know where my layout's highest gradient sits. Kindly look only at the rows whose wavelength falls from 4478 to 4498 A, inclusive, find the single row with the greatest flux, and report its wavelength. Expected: 4482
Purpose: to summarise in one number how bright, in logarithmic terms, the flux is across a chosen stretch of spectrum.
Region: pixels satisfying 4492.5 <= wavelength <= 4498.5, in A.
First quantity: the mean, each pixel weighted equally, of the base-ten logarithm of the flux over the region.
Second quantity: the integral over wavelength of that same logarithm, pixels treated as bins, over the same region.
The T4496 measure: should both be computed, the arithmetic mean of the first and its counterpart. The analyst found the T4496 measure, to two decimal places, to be 4.82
